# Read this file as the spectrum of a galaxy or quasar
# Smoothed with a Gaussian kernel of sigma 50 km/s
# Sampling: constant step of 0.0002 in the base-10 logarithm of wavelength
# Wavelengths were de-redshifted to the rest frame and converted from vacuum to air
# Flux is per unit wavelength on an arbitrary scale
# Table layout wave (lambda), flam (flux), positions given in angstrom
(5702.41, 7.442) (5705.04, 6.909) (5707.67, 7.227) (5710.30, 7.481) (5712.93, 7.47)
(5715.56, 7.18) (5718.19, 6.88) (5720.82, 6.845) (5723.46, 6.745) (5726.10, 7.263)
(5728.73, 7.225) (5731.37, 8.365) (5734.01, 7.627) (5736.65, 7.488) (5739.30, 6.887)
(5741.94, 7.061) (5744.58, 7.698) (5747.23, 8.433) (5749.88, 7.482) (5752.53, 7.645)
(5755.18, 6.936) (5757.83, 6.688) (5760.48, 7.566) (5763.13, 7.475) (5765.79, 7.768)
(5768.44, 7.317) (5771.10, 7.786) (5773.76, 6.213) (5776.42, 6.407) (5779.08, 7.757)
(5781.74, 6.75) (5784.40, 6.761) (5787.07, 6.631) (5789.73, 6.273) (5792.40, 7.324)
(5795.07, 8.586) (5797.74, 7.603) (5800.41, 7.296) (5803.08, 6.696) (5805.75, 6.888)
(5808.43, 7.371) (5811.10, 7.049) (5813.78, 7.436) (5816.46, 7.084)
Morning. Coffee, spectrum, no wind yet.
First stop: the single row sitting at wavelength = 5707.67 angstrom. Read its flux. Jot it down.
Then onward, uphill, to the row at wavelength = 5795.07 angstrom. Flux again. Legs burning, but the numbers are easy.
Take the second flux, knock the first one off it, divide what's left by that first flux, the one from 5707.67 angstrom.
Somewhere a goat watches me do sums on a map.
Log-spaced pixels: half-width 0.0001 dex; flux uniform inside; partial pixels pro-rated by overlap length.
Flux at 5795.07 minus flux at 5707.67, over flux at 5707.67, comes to 0.2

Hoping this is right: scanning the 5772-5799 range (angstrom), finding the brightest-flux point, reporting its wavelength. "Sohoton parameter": 5795.07 angstrom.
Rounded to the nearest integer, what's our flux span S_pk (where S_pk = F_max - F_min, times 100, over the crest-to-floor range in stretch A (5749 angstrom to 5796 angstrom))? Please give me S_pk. 237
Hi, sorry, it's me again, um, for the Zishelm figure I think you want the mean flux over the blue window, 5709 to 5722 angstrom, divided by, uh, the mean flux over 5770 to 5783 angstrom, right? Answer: 1.03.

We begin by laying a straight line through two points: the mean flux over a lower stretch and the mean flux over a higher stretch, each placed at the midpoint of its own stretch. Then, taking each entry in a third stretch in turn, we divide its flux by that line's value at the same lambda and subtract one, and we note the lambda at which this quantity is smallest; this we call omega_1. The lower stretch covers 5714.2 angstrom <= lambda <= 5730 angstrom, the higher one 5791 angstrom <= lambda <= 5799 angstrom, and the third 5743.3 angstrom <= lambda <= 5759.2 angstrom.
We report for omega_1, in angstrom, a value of 5757.83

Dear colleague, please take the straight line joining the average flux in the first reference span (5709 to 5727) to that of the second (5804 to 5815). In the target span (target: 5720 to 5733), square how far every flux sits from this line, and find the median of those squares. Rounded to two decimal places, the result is 0.08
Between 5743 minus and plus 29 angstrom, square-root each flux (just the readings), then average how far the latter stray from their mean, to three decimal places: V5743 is 0.069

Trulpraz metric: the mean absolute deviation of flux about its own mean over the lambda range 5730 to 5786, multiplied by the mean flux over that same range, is 3.5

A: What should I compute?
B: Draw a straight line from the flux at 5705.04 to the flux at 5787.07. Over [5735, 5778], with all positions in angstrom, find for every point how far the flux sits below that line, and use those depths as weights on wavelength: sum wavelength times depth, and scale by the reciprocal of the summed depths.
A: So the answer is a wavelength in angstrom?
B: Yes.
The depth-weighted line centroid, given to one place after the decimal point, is 5753.7 angstrom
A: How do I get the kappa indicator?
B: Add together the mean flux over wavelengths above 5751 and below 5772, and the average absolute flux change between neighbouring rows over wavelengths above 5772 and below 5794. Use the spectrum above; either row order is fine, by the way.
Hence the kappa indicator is 8.0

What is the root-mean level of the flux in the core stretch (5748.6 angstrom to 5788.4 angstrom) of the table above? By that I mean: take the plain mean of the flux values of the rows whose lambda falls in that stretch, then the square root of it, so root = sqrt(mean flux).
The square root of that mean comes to 2.673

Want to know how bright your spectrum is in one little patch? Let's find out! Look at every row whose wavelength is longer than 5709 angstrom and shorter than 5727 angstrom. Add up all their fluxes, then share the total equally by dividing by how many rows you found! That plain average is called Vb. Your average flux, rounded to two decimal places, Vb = 7.12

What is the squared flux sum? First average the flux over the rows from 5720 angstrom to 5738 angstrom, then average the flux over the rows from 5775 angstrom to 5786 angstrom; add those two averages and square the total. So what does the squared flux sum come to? 204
